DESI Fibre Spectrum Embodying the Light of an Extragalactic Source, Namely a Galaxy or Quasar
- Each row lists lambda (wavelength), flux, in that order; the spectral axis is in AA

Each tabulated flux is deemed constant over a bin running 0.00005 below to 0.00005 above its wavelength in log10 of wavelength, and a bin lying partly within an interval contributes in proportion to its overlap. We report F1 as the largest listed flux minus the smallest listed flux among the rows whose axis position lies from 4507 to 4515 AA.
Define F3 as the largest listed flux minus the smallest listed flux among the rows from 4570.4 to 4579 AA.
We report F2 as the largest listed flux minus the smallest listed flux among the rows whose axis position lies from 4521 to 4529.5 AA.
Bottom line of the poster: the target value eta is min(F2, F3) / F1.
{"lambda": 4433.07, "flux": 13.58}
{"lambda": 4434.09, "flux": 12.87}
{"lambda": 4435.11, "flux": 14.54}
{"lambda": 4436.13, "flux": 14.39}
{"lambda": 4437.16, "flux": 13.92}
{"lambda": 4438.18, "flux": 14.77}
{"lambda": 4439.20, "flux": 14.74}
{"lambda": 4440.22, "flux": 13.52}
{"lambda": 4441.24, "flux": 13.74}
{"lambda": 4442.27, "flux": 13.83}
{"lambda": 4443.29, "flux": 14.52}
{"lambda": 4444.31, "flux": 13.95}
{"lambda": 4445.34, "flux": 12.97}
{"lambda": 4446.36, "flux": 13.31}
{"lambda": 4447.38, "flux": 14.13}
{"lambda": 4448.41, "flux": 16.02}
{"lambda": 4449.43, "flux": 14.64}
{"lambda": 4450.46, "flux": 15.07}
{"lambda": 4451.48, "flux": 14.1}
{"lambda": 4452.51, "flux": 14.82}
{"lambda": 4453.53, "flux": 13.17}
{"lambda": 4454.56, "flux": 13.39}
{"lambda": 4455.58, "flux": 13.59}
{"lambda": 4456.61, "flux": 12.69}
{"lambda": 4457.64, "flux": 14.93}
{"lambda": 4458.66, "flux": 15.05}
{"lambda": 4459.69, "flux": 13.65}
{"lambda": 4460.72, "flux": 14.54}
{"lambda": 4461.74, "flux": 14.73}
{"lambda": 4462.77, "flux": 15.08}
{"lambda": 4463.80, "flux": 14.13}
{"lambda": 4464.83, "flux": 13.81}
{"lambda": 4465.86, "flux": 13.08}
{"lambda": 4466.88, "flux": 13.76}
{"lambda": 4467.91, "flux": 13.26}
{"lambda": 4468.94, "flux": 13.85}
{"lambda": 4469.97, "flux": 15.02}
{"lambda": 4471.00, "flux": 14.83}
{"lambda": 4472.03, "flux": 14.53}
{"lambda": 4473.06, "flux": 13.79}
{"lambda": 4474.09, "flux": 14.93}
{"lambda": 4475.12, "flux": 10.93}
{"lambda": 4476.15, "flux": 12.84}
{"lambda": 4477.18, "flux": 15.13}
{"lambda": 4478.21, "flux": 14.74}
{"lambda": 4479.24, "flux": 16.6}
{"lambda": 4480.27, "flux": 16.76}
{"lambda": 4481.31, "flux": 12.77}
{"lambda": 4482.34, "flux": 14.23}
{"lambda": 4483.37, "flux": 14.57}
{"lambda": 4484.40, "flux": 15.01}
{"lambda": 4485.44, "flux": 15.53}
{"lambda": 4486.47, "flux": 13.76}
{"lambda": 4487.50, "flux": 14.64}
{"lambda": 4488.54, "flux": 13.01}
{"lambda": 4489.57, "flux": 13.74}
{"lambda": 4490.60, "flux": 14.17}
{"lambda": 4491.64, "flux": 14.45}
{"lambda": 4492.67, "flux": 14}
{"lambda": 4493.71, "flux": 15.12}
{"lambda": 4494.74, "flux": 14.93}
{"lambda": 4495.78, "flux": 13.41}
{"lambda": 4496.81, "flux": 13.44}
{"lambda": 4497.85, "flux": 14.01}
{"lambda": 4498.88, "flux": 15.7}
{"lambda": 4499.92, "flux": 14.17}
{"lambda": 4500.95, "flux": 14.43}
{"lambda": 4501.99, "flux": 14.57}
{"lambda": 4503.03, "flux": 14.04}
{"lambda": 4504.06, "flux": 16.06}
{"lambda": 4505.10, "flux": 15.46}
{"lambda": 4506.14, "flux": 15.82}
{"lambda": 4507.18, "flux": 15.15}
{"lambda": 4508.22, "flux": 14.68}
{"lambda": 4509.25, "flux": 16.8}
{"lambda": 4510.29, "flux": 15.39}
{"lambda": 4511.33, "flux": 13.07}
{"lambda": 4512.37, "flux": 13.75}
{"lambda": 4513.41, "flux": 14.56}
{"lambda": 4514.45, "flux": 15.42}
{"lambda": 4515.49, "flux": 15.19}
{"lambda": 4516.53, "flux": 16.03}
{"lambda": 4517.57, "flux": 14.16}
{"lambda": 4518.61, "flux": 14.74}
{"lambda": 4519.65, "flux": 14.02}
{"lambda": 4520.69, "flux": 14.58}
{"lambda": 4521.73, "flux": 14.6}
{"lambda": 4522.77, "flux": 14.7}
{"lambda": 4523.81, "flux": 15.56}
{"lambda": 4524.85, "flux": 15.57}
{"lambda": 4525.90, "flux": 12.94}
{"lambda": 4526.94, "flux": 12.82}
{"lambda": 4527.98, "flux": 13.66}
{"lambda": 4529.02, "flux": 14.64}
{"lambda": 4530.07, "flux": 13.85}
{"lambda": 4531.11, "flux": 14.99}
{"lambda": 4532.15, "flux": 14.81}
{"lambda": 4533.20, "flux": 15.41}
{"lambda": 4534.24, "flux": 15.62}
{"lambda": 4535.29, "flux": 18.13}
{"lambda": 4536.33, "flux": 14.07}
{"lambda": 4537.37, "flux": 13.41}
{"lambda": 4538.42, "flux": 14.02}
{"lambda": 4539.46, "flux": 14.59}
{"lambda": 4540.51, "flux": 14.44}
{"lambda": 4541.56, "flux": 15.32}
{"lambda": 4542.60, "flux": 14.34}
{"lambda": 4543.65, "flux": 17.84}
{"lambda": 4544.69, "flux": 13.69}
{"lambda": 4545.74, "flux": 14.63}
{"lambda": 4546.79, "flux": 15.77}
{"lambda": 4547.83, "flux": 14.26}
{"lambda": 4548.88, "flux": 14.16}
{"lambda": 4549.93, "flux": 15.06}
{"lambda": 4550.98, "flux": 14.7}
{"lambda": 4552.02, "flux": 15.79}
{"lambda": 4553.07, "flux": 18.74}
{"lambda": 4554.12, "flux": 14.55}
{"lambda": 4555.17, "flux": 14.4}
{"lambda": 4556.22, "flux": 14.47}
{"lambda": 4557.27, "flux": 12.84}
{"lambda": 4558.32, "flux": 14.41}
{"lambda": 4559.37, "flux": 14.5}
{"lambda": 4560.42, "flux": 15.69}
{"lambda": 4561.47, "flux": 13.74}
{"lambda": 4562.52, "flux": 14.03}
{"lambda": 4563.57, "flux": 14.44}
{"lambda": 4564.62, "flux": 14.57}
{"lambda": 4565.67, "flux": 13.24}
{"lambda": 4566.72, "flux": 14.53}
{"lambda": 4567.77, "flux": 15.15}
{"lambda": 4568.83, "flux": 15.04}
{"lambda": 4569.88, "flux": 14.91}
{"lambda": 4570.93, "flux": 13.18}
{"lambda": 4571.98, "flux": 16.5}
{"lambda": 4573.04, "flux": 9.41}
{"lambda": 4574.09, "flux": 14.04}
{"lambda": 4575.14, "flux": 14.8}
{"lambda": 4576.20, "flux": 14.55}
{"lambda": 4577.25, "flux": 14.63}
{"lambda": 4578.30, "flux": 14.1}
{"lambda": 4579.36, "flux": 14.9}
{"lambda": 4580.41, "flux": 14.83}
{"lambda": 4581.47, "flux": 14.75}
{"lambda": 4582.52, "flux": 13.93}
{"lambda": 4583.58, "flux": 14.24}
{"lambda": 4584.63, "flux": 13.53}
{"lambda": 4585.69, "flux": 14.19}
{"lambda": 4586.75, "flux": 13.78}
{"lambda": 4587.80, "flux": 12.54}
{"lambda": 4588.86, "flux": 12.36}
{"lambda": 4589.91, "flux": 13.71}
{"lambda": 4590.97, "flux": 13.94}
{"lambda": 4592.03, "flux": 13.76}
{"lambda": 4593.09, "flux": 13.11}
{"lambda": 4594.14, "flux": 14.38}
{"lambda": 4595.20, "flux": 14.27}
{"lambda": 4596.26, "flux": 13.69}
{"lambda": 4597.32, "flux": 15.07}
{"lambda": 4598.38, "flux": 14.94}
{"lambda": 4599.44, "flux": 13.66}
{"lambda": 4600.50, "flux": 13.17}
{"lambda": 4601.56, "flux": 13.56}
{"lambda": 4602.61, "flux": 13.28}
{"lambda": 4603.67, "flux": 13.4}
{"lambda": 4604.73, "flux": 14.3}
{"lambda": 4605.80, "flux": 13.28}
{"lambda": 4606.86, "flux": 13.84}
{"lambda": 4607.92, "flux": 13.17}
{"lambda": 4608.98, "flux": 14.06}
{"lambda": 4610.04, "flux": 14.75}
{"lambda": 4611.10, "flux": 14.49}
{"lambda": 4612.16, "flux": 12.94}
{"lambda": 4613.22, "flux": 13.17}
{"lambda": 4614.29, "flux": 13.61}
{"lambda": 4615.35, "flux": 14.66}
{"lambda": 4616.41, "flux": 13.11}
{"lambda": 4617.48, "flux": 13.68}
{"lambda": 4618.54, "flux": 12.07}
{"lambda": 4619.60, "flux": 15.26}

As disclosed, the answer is 0.7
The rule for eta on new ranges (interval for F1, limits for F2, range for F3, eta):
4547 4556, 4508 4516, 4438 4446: 0.4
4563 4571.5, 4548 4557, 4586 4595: 1.0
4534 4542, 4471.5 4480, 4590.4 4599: 0.4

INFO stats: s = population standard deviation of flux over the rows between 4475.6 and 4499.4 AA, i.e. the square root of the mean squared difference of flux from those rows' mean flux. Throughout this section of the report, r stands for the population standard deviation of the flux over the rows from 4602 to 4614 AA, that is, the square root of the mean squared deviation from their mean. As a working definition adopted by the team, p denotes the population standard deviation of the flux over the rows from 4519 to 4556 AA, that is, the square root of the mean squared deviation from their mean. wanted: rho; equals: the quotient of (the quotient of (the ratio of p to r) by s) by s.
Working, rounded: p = 1.3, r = 0.59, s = 1.05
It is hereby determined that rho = 2.0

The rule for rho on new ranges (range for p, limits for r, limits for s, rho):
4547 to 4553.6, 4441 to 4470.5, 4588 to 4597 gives 5.4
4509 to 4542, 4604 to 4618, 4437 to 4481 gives 1.7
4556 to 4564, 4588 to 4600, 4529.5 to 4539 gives 0.6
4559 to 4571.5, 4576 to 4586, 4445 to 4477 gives 1.8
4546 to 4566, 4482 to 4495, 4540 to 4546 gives 1.0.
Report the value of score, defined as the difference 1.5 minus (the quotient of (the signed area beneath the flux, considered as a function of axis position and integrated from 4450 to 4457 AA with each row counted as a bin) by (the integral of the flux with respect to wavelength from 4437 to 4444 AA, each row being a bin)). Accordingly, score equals 0.523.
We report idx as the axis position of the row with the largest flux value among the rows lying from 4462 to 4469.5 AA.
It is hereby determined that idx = 4462.77 AA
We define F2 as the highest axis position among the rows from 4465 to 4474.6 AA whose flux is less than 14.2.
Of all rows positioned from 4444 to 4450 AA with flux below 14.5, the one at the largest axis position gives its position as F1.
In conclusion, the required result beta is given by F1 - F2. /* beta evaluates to -25.7 AA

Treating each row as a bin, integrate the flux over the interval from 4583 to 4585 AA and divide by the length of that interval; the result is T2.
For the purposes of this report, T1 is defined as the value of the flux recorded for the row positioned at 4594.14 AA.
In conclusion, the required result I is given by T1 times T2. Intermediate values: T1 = 14.38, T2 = 13.9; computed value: 200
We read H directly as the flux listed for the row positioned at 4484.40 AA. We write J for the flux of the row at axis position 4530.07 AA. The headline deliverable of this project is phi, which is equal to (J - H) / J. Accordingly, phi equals -0.08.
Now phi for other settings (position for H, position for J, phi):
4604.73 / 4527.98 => -0.05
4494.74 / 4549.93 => 0.01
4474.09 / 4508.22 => -0.02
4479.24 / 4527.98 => -0.22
